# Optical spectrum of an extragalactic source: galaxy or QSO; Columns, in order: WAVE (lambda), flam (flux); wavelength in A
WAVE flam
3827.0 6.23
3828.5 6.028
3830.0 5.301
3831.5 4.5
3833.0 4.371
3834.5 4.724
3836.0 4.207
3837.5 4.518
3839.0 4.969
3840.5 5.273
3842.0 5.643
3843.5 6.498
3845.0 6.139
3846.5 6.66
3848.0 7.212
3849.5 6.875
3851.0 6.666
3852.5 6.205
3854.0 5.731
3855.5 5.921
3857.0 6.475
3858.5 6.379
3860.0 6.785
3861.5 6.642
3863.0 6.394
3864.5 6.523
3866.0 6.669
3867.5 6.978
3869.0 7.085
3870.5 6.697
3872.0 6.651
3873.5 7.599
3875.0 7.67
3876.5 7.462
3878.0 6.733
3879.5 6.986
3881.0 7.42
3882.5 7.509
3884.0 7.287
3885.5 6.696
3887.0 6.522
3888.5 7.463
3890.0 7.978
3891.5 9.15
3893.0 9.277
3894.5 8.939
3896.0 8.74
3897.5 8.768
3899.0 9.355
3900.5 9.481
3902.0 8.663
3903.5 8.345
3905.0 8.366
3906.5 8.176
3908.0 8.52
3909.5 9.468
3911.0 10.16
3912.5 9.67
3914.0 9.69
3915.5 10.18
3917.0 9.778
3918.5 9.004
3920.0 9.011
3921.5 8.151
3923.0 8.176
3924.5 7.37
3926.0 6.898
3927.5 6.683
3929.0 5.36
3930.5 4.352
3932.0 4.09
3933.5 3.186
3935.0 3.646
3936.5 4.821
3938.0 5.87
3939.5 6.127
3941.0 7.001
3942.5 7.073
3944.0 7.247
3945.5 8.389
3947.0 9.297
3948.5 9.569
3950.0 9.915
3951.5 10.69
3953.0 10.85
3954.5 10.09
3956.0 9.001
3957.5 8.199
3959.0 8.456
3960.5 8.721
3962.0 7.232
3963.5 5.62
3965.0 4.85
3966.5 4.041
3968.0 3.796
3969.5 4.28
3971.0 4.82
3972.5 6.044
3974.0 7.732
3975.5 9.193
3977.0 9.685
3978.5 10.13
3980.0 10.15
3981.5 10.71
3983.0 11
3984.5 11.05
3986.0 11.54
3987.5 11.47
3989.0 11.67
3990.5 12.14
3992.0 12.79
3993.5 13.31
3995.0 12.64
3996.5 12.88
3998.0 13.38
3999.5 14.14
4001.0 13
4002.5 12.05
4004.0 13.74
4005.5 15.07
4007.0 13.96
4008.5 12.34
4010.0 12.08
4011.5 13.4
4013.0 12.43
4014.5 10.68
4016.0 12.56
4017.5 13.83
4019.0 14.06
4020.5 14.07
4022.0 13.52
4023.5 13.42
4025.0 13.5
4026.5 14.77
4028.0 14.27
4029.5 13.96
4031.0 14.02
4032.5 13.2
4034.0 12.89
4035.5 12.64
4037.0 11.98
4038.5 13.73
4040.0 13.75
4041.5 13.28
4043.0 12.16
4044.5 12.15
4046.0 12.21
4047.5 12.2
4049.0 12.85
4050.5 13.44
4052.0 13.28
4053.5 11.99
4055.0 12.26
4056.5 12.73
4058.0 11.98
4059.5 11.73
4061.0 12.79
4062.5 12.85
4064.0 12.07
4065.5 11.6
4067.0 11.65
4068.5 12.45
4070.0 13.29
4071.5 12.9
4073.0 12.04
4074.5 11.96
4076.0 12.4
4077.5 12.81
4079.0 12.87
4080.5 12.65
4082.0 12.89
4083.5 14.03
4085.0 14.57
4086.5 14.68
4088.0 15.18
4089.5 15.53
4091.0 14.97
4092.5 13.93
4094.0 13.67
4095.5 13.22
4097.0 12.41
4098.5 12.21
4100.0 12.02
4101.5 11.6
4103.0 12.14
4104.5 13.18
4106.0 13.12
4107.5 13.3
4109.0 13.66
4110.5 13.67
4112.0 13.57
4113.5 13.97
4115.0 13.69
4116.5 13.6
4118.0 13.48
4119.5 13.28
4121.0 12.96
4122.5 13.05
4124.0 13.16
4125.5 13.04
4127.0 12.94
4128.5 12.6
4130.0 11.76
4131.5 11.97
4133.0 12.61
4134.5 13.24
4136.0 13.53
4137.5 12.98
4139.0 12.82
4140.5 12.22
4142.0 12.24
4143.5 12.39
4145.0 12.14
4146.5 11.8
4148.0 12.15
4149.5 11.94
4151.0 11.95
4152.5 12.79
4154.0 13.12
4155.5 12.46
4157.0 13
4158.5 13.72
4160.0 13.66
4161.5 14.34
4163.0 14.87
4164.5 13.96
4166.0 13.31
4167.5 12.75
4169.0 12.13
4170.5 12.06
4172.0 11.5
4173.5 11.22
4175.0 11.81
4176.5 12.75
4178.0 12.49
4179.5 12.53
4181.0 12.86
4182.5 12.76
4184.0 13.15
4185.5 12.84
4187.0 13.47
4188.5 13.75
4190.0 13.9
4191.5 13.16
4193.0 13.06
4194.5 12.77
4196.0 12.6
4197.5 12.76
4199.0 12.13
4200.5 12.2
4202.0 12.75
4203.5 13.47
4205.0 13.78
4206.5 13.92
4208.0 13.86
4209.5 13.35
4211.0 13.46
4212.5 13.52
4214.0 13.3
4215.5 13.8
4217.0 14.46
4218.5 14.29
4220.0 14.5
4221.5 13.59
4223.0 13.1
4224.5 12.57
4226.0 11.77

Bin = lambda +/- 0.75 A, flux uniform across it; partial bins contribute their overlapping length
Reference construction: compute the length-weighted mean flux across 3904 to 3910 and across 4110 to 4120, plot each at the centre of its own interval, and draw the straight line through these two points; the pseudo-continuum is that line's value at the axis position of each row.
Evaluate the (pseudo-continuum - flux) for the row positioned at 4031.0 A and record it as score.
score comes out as -2.4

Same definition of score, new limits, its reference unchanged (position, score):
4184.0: 2.1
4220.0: 1.7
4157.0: 1.6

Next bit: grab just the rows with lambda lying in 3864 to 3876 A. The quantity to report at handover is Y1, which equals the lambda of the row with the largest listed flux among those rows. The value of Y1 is 3875.0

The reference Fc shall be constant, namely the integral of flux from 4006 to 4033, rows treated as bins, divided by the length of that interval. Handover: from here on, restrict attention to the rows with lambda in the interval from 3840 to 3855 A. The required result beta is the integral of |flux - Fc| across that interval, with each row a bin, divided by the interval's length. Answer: 7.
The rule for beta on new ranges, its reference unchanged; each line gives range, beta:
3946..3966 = 5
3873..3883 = 6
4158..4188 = 1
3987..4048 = 1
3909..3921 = 4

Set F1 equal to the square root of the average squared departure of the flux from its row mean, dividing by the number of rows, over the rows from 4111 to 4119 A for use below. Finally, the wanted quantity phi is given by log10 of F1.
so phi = -0.8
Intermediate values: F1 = 0.17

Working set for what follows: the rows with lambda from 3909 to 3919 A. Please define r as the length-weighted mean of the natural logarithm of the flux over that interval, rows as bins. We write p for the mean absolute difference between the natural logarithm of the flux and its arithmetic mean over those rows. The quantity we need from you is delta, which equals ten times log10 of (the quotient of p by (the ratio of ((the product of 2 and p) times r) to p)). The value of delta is -21.9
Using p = 0.029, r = 2.27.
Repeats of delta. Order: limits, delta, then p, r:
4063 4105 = -18.7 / 0.069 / 2.56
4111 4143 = -21.6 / 0.035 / 2.56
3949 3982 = -11.3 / 0.298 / 2.01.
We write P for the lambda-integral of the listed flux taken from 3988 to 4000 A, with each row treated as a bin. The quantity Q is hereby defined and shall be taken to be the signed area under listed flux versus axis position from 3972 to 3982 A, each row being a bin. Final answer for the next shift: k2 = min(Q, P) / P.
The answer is 0.59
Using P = 154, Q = 91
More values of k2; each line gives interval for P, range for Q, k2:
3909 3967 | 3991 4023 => 0.95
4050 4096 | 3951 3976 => 0.30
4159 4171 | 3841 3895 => 1.00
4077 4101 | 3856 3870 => 0.29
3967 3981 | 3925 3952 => 1.00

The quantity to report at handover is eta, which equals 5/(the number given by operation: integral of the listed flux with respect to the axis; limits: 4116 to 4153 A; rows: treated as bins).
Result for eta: 0.011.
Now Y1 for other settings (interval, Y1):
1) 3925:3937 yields 3926.0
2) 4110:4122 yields 4113.5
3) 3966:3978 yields 3977.0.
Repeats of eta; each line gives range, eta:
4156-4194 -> 0.010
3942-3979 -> 0.017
